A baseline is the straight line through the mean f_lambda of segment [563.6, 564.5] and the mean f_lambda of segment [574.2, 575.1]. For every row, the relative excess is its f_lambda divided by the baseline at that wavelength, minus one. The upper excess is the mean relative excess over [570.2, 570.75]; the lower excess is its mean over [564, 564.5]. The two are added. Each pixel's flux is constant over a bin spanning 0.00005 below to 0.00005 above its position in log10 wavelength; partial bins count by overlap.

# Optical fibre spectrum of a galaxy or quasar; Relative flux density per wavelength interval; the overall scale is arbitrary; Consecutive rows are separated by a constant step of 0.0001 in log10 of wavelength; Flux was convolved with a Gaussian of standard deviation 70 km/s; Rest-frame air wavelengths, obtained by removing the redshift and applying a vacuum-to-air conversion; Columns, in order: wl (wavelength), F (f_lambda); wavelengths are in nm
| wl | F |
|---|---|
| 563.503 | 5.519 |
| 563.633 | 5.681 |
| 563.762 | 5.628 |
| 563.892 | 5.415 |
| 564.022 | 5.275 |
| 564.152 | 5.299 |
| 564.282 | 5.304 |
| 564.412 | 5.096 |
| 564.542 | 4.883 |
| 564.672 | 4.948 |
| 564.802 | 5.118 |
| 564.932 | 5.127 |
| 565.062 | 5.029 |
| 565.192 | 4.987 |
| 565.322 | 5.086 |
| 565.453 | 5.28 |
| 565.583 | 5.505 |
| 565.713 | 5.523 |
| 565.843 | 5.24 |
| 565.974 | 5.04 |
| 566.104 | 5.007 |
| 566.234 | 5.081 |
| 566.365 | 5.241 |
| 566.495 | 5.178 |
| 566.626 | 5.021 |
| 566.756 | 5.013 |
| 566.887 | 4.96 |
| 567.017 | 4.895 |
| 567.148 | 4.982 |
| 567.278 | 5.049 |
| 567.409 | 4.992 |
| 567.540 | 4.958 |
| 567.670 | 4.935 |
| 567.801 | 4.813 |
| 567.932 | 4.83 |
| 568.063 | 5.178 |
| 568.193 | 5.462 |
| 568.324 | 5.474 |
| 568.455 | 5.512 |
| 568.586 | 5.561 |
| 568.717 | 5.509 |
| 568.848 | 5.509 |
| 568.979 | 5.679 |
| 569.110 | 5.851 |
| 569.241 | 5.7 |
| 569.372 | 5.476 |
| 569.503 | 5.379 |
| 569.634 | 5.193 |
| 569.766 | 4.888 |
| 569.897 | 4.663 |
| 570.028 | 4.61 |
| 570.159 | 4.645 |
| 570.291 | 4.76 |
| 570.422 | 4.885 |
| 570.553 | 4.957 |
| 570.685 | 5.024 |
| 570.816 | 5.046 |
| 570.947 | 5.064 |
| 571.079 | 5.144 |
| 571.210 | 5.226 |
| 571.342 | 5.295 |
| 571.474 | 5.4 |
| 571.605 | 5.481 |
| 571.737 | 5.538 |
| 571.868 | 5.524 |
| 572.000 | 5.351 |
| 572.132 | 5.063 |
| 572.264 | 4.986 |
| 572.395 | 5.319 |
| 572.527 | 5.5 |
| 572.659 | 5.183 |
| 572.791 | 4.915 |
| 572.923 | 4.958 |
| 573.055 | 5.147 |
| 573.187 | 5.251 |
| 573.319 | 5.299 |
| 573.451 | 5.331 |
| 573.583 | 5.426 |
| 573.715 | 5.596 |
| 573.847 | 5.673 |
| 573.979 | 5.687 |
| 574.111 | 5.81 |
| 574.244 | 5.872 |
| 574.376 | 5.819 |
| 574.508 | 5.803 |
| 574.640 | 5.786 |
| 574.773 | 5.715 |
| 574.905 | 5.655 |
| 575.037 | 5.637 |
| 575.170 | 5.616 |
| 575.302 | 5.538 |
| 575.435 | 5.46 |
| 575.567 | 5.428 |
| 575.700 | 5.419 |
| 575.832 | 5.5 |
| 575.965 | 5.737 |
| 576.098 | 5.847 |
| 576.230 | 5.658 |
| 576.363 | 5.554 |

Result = -0.153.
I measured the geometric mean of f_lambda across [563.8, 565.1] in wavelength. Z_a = 5.15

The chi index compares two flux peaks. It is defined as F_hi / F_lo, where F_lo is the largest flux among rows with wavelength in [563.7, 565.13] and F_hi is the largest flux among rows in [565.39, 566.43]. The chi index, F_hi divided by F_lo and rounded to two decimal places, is 0.98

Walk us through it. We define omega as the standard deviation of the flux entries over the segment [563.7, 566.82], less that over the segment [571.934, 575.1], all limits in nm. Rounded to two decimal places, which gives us -0.11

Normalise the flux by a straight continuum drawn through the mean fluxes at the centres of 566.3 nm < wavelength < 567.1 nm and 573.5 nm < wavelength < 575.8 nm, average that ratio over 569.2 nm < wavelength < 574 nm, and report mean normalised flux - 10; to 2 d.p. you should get -9.04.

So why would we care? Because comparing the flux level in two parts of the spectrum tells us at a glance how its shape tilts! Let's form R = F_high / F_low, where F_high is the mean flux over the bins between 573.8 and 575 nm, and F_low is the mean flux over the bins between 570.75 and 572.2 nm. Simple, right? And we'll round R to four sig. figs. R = 1.090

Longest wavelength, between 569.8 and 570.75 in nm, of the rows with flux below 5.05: 570.685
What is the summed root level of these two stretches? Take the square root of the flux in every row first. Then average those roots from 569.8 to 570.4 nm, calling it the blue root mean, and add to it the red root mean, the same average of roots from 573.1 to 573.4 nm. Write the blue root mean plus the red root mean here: 4.46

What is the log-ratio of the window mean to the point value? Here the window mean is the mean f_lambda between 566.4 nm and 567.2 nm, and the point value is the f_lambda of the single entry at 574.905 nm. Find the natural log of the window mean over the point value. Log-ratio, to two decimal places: -0.12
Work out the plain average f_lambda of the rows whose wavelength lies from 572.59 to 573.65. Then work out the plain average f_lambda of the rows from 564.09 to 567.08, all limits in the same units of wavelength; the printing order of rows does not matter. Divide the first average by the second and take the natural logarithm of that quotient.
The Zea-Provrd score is 0.012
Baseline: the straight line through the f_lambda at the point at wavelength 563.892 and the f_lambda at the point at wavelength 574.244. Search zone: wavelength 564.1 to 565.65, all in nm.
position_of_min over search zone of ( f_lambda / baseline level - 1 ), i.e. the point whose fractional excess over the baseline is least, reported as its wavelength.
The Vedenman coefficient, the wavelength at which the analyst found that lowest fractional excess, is 564.542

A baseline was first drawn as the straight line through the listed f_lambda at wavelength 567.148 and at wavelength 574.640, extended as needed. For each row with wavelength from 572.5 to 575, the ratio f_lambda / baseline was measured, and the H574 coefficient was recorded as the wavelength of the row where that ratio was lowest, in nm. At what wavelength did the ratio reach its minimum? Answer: 572.791 nm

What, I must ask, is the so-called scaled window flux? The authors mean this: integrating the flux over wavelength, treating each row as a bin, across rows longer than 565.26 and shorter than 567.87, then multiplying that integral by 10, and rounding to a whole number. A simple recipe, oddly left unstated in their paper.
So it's 133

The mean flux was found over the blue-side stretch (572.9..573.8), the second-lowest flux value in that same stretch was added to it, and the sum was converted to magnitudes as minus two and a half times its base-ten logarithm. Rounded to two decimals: -2.55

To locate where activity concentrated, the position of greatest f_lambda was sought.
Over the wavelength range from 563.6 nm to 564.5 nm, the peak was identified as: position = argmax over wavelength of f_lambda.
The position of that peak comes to 563.633 nm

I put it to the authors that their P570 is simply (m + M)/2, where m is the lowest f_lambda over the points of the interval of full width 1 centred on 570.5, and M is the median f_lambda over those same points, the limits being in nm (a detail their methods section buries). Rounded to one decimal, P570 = 4.8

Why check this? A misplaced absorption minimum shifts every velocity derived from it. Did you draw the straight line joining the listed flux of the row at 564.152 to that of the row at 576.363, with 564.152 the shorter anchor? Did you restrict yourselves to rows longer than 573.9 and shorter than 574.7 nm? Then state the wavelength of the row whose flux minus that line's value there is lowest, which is 573.979 nm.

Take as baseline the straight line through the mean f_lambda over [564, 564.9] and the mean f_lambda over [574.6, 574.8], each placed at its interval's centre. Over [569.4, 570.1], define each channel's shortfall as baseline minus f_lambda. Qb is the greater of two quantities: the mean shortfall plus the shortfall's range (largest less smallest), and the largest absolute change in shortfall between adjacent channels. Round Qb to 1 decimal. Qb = 1.3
